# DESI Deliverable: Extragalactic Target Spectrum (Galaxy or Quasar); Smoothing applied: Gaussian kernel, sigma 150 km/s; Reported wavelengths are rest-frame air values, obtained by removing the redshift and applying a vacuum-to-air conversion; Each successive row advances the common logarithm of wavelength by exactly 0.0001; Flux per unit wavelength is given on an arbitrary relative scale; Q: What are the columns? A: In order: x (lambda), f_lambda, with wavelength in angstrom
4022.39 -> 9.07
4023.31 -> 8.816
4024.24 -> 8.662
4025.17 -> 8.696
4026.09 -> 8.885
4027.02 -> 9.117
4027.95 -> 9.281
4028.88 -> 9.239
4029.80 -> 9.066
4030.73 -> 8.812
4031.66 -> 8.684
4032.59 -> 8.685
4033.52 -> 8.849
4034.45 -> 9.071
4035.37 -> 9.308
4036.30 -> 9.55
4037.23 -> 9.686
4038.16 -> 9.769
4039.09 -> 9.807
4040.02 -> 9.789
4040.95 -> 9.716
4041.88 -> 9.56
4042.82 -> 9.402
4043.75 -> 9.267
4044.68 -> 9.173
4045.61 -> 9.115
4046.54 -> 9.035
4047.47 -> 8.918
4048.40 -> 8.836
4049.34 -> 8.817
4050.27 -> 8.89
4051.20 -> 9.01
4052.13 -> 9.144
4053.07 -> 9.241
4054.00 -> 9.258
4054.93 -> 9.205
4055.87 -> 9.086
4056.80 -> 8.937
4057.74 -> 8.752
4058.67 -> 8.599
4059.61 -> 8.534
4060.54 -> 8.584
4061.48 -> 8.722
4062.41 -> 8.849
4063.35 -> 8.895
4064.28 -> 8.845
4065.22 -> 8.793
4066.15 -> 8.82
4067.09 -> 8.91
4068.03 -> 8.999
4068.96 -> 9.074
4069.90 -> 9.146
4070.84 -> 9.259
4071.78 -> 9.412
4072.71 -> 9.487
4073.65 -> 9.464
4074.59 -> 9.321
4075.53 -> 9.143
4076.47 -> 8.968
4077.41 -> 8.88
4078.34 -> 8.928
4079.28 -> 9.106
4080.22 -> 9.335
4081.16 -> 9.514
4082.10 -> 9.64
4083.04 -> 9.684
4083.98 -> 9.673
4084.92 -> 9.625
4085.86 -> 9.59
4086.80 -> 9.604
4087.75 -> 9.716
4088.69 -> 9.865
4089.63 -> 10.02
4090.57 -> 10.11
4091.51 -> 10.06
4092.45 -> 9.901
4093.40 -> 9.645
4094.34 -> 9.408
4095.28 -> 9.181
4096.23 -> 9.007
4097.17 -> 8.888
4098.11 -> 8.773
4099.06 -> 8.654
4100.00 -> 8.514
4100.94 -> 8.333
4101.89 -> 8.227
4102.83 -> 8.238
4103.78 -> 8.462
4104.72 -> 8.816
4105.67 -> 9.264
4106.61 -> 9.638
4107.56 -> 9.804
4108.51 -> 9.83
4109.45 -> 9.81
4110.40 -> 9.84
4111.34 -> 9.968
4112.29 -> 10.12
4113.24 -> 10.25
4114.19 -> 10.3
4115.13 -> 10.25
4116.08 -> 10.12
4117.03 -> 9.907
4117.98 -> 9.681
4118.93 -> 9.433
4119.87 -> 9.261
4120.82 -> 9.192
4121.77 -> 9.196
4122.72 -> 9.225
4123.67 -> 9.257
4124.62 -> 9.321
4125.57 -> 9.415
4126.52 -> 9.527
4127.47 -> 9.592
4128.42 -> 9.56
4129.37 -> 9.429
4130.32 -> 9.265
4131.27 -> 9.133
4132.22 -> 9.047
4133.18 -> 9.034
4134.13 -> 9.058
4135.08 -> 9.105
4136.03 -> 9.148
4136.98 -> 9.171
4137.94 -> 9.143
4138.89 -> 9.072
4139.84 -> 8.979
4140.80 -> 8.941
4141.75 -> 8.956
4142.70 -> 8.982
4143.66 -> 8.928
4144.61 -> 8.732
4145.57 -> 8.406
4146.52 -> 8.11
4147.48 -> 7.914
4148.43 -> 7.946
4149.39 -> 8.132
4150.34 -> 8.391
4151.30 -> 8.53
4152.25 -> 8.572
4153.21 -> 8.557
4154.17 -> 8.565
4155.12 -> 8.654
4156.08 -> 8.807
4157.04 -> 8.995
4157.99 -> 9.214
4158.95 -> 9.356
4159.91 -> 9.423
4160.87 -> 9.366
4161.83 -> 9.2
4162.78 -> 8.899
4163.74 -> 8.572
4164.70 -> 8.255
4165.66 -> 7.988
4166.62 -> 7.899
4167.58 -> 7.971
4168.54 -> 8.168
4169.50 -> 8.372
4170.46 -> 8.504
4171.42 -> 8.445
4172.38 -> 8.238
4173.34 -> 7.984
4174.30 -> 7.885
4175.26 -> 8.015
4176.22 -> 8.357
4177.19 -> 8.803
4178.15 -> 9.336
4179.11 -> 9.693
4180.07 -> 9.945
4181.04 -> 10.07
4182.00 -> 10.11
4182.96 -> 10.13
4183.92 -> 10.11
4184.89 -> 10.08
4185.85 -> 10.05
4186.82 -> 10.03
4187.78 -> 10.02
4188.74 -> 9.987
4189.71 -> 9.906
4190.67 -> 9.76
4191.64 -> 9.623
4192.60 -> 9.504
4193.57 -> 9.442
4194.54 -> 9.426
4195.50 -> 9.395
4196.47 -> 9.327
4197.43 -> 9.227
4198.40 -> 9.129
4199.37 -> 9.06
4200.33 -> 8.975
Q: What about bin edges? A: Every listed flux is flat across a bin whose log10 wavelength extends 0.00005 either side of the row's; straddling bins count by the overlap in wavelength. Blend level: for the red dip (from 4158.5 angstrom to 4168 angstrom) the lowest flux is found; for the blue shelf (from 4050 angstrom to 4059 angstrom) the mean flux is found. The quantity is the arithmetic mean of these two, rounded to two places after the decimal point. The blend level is 8.46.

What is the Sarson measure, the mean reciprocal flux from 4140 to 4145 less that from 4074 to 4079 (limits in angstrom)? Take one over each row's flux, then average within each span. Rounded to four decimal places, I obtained 0.0017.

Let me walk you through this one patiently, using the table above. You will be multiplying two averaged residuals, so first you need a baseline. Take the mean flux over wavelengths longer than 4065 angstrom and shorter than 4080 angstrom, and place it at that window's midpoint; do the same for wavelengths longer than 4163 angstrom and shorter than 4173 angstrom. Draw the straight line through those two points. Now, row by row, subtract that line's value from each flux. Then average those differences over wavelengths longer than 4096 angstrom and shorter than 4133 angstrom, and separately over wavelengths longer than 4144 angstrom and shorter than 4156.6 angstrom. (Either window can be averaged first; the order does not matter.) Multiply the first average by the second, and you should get 0.0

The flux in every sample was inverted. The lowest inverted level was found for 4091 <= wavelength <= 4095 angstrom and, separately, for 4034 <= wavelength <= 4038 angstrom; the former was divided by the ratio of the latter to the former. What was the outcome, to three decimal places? 0.096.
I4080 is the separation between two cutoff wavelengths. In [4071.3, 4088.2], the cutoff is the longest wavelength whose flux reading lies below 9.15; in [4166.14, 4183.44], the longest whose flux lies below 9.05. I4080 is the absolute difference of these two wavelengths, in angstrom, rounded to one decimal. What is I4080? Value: 97.9 angstrom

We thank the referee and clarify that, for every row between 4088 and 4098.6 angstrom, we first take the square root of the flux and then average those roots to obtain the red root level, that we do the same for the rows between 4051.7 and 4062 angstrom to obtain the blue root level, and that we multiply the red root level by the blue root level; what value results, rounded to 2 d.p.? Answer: 9.21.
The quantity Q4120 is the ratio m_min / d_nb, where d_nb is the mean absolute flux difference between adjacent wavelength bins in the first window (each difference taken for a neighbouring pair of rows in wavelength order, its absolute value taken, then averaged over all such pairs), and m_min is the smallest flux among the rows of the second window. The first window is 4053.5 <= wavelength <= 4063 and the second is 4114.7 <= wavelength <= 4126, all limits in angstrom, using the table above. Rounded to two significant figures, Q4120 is 80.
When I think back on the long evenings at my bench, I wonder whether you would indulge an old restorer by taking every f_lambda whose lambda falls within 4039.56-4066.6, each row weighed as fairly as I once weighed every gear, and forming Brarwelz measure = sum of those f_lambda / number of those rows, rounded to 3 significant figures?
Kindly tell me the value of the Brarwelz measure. 9.03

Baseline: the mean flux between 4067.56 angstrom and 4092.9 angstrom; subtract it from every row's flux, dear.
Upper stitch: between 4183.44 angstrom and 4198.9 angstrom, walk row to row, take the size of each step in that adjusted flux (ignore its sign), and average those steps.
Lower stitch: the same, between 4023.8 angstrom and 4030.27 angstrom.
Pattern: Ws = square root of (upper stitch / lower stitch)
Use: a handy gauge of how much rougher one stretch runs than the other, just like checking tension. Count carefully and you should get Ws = 0.69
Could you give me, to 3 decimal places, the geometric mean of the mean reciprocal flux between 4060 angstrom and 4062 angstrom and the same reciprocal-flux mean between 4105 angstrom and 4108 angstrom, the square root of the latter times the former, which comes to 0.110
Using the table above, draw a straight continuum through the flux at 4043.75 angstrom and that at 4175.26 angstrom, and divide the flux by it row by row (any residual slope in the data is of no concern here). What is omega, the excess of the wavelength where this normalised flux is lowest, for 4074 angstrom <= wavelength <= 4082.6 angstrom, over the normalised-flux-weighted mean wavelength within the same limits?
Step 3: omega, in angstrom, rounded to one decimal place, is -1.0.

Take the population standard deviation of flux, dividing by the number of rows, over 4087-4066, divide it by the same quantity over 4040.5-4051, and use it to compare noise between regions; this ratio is 0.98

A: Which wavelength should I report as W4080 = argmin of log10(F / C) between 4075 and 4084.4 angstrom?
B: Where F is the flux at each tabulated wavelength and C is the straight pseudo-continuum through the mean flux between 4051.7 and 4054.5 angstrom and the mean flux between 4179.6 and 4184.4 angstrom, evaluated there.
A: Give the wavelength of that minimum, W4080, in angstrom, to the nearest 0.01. 4077.41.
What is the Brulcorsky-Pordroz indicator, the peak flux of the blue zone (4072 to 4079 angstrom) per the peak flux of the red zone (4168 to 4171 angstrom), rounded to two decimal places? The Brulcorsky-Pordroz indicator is 1.12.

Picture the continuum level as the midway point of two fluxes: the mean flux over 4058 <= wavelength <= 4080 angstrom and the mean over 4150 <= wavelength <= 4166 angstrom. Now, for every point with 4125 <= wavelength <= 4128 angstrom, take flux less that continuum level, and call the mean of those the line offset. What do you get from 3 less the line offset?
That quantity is 2.4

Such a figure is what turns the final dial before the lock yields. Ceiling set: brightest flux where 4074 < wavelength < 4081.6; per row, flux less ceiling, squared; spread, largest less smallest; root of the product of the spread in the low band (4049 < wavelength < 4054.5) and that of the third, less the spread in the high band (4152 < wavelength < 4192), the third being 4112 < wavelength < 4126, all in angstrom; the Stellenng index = -2.1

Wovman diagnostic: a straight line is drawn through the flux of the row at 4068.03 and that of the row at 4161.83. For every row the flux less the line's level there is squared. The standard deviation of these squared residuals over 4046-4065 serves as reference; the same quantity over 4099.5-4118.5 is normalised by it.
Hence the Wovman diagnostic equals 6.9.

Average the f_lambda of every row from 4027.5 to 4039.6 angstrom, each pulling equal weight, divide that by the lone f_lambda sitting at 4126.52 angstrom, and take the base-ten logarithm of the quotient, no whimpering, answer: -0.014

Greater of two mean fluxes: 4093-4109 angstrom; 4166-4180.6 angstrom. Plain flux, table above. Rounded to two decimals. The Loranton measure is 8.98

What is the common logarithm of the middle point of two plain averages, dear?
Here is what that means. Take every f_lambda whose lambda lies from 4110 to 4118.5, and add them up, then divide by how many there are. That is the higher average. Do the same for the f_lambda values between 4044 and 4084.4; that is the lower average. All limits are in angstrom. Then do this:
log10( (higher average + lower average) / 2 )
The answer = 0.980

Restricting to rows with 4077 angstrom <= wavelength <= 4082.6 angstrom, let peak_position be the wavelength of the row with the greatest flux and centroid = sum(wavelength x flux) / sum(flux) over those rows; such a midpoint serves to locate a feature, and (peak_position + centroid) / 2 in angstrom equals 4081.0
